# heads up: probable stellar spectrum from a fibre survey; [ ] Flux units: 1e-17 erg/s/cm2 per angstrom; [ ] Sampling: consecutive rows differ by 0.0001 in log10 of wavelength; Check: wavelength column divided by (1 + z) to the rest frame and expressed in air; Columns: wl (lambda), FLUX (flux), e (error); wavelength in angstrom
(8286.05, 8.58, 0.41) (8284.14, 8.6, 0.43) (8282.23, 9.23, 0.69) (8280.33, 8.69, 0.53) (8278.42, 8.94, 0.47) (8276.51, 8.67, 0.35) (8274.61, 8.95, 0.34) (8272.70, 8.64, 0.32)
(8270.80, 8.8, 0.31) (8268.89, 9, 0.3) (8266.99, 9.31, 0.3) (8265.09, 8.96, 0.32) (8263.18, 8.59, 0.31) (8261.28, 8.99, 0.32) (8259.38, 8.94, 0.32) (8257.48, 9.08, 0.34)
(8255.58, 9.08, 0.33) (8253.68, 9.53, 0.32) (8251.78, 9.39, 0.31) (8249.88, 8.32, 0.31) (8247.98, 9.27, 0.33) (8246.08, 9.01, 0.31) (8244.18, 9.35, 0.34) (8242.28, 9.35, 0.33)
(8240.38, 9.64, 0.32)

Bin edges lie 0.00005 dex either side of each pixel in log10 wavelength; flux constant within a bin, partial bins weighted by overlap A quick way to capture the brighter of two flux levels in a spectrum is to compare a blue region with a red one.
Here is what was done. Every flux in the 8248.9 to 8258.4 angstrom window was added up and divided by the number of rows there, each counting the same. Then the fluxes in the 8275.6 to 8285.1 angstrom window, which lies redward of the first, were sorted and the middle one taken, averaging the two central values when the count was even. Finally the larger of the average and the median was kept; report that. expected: 9.08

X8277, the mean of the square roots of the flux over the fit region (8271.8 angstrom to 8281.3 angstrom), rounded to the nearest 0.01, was 2.96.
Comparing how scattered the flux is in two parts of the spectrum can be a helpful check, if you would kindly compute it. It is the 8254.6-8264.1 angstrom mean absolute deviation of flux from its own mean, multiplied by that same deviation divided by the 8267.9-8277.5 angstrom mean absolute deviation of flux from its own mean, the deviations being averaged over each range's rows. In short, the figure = 0.1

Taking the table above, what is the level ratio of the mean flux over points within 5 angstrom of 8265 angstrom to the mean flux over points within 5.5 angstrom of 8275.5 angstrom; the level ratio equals 1.02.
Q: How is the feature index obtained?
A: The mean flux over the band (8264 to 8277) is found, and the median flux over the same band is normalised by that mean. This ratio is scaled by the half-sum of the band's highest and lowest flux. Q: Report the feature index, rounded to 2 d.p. 9.02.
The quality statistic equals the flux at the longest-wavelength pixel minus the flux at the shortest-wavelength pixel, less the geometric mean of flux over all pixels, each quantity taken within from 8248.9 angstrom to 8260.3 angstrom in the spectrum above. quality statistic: -8.43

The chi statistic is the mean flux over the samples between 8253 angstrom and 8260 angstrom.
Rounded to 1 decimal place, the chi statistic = 9.2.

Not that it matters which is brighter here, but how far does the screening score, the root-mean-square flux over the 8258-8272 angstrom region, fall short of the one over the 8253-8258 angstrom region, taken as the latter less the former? 0.29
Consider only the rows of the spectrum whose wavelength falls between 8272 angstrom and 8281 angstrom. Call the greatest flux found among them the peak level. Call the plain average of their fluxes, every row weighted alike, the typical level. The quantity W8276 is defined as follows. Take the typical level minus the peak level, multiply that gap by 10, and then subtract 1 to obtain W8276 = -2.7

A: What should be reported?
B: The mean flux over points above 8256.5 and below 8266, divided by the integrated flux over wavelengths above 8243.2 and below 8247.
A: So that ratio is 0.26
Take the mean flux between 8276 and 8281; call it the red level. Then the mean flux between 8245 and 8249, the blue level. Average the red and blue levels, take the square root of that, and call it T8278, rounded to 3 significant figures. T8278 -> 2.99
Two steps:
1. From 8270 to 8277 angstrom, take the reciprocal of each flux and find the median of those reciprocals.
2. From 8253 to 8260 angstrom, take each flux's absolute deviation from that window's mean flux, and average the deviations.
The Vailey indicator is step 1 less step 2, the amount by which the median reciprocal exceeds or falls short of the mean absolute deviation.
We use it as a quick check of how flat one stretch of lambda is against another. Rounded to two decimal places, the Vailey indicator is -0.07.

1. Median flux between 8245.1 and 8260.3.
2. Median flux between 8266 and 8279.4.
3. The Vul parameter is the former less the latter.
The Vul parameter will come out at 0.14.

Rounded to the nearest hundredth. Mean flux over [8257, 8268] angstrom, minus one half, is 8.48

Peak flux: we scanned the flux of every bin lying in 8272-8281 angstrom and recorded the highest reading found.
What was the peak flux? 8.95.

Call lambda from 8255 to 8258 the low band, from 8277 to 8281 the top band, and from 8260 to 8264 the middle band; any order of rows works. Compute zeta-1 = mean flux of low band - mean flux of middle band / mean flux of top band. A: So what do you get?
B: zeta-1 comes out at 8.08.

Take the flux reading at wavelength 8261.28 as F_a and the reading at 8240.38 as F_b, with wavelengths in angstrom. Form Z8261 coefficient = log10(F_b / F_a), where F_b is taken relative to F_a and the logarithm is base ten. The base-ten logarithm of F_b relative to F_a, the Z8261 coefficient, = 0.030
